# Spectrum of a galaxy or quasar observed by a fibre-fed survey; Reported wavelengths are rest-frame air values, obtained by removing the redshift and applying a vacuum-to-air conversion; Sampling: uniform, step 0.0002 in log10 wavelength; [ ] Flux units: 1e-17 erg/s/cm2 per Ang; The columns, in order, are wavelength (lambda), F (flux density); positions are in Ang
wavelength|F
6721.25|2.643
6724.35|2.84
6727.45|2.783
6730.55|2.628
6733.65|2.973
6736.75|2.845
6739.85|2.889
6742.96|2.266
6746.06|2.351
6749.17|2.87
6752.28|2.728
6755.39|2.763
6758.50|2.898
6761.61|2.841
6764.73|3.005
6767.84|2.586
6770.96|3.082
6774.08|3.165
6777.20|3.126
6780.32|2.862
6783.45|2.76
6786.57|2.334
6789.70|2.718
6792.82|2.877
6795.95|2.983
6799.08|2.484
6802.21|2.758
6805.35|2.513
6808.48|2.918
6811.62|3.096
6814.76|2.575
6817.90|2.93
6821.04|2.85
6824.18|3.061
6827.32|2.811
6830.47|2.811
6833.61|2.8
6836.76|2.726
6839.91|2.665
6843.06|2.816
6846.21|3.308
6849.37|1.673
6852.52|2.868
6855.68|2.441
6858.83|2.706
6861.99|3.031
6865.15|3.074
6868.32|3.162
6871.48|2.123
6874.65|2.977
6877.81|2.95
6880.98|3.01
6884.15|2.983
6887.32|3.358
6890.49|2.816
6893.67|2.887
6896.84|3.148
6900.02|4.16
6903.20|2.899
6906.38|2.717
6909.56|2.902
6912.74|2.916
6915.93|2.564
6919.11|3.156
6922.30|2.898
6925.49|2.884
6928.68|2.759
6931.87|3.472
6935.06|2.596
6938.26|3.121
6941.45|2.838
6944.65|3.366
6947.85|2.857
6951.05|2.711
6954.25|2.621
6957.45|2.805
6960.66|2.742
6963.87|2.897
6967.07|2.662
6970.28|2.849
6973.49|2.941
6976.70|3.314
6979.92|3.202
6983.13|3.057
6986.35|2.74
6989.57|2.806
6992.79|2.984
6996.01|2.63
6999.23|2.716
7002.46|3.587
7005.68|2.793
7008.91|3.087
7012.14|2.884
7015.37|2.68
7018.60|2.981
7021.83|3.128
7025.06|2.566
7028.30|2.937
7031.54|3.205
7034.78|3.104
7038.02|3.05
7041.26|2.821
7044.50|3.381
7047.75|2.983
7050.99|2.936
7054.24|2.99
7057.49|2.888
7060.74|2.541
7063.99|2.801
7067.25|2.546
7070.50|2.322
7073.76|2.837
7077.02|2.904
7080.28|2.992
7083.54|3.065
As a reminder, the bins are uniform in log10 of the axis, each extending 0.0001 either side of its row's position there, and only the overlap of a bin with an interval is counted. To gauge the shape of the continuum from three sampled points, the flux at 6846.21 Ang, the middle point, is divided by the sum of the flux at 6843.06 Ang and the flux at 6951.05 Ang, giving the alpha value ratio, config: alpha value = 0.60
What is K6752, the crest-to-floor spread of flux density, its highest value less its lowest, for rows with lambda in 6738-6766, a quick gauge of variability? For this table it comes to 0.74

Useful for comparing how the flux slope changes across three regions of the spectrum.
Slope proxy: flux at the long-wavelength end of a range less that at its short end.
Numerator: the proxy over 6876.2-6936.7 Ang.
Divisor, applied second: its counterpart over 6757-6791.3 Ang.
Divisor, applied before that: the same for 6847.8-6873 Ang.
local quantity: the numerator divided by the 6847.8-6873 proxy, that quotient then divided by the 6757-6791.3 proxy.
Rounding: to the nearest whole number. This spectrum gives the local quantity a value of 4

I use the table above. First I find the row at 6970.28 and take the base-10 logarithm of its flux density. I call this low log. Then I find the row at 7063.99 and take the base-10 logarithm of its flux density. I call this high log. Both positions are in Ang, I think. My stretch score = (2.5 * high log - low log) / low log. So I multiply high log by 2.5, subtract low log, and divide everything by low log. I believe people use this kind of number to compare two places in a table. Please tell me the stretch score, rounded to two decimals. 1.46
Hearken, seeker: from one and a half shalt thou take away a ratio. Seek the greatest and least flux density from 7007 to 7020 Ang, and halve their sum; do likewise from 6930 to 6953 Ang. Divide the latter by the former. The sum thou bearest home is 0.45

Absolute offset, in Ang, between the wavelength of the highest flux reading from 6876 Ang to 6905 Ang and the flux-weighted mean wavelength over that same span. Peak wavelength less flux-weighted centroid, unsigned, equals 9.2 Ang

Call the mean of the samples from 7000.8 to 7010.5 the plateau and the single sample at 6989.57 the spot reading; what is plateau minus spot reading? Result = 0.35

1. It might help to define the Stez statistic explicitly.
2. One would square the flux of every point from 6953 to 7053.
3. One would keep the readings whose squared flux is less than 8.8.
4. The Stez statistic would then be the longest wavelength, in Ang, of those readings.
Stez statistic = 7050.99 Ang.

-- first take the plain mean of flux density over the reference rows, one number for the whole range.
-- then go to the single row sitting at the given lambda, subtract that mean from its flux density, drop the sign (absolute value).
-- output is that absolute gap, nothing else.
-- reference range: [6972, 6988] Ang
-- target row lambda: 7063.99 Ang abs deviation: 0.25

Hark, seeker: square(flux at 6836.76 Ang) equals 7.4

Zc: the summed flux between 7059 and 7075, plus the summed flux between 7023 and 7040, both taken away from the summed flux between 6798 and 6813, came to -14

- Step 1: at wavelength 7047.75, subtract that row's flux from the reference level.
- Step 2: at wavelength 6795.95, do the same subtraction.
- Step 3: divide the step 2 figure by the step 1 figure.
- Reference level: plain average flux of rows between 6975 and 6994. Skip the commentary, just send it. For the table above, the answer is 1.00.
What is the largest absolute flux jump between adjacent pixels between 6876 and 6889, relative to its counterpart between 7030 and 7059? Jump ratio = 0.7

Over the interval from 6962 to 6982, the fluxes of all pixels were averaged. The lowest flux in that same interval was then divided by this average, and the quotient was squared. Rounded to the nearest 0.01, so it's 0.80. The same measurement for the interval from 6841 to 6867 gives 0.37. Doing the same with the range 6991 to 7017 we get 0.81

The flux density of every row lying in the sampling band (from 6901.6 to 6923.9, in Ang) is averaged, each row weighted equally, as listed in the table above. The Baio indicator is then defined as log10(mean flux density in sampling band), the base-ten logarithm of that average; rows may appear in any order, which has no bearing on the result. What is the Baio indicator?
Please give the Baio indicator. 0.457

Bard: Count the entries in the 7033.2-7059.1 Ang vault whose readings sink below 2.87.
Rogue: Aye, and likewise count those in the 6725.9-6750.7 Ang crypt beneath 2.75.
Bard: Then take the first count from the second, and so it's 2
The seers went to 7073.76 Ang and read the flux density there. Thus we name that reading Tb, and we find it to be 2.837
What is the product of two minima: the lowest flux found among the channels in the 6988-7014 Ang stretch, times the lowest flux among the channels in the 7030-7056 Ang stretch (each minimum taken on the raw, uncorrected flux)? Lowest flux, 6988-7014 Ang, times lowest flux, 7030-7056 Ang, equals 7.42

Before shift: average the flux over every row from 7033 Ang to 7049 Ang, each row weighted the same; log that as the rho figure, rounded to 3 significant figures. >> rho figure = 3.07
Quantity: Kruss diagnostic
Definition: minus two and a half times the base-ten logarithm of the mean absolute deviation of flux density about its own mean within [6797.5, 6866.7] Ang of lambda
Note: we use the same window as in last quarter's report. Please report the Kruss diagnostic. 1.66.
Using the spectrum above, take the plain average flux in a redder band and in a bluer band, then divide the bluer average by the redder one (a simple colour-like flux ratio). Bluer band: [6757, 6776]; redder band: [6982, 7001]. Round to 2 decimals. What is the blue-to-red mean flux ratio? 1.04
